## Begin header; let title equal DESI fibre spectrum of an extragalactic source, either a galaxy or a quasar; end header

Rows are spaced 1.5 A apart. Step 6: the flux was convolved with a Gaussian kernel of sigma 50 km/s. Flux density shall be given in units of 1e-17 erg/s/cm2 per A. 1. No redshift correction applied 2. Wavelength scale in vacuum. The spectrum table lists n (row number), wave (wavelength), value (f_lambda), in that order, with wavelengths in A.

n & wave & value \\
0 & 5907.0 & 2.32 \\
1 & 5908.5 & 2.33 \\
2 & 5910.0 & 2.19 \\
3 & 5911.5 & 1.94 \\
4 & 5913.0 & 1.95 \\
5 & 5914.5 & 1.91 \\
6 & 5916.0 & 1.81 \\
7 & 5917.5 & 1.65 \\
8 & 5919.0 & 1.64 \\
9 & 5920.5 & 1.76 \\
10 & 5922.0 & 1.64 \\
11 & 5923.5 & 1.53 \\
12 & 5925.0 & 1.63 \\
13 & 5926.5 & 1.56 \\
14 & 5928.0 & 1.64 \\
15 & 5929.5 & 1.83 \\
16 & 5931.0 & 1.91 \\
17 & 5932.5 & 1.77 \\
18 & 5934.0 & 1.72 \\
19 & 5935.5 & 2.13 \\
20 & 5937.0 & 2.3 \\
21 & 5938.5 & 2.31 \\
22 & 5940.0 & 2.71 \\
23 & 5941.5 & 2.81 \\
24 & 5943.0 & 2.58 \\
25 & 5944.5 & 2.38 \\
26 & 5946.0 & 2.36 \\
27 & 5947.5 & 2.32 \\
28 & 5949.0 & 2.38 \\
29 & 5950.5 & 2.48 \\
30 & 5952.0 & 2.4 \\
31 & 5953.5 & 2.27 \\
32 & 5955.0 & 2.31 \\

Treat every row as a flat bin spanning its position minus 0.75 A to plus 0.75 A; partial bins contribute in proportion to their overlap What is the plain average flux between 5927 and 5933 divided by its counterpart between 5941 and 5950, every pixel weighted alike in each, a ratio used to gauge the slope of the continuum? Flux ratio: 0.7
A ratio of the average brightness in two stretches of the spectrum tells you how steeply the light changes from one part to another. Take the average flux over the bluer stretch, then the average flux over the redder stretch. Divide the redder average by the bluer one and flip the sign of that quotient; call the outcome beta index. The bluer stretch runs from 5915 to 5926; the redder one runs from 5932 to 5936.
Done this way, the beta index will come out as -1.12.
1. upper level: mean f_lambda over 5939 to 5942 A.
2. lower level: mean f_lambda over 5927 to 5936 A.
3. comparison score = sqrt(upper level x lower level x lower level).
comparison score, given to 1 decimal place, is 3.0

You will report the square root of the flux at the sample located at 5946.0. 1.54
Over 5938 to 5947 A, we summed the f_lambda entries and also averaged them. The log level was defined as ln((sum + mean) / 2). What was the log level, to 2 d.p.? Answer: 2.18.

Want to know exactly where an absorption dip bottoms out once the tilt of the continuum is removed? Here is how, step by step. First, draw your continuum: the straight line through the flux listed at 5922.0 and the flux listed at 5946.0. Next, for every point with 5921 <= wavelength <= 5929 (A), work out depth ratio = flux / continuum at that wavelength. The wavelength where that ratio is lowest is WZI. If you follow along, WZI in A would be 5926.5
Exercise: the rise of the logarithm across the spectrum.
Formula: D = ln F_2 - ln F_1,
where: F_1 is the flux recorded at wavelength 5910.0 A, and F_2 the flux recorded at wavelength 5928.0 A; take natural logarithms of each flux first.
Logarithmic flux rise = -0.29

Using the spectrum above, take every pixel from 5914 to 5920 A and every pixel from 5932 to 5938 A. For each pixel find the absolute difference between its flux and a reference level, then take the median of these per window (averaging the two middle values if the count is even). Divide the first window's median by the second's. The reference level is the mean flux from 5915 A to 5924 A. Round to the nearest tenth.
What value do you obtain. 0.3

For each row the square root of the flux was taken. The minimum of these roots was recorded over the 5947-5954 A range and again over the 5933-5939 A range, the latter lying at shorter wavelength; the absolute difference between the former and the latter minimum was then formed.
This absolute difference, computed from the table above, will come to 0.20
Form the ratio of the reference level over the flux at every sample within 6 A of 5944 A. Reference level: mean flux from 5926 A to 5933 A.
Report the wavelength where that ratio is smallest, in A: 5941.5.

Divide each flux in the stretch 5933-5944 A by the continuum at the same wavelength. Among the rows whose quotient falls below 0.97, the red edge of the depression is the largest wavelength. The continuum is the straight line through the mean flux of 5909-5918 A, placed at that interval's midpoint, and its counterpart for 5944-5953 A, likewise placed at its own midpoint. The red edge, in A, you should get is 5935.5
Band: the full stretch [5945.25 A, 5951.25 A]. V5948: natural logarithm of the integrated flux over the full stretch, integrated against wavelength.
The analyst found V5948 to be 2.7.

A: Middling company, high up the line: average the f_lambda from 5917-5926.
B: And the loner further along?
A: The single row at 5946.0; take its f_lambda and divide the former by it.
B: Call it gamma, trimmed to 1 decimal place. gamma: 0.7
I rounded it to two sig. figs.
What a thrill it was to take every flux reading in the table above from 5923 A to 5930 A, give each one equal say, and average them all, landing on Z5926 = 1.6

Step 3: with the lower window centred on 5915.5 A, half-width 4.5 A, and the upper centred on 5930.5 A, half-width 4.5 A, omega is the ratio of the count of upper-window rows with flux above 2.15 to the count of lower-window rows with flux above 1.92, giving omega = 0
